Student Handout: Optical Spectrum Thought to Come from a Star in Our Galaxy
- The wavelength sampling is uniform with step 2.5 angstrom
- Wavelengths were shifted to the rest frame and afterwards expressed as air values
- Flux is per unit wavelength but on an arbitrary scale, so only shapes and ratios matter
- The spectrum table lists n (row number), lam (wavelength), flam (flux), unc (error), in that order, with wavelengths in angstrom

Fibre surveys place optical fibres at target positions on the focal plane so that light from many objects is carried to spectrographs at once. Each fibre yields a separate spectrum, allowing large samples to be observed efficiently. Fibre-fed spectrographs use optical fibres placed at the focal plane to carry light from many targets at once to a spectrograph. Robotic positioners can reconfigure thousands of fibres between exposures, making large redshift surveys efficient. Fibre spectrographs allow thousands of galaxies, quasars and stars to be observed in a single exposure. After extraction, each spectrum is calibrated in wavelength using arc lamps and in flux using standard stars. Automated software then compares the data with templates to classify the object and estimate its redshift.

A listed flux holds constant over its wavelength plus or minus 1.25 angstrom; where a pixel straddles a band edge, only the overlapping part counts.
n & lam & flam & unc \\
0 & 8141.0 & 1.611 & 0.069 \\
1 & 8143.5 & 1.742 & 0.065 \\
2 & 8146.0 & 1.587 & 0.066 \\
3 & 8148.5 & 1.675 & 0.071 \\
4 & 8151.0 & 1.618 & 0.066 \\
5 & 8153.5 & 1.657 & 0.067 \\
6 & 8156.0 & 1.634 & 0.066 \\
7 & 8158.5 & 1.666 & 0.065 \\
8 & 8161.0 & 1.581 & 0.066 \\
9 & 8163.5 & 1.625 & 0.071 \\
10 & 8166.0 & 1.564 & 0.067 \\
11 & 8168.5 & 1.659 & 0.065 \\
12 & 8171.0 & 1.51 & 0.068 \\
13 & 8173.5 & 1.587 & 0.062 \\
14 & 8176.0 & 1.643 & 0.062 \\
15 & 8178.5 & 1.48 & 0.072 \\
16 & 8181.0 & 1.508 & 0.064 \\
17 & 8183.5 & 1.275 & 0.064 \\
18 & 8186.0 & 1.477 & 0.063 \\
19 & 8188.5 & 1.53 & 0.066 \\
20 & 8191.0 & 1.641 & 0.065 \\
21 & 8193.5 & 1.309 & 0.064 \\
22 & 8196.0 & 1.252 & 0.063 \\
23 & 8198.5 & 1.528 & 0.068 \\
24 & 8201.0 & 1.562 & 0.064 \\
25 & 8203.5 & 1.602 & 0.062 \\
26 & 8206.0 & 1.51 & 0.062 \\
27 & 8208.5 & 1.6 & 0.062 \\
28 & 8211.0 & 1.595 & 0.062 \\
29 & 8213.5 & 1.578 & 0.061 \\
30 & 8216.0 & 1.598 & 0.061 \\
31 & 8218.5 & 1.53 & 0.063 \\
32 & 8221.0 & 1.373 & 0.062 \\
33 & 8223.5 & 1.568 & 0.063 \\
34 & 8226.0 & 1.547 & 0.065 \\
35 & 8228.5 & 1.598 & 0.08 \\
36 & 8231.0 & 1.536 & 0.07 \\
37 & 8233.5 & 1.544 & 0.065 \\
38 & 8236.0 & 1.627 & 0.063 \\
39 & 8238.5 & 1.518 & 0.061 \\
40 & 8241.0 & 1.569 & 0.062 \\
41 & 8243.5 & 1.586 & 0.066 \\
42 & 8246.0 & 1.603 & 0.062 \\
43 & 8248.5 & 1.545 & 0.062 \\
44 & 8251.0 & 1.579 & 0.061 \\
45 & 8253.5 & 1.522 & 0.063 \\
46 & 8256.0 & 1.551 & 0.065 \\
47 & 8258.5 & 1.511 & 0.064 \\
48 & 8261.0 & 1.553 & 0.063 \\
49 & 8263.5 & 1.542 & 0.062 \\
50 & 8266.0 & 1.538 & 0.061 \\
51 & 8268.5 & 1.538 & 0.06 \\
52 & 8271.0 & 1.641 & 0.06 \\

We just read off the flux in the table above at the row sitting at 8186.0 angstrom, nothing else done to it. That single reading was 1.477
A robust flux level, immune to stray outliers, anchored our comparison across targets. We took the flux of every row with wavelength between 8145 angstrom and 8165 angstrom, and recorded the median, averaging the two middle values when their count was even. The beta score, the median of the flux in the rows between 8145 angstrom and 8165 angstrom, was 1.63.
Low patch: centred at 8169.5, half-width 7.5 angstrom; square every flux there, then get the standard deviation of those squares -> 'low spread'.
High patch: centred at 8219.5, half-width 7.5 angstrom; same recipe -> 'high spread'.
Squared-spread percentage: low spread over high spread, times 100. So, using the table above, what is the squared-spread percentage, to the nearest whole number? 73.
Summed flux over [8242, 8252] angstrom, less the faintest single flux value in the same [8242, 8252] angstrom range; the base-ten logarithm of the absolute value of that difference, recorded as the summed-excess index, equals 0.678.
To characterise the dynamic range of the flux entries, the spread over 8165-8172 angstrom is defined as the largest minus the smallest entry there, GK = 0.15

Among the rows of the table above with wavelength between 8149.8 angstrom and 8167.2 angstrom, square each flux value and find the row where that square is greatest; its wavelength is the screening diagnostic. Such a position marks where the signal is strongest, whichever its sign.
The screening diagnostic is 8158.5 angstrom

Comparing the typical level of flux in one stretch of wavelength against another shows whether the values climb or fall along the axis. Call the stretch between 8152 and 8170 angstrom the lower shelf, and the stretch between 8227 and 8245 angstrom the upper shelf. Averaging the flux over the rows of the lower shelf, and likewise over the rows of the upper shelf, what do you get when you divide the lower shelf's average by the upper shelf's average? 1.04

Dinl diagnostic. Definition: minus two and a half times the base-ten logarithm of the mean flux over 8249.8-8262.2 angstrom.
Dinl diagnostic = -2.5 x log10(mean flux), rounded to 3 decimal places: -0.471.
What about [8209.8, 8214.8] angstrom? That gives -0.501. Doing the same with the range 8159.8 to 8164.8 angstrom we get -0.512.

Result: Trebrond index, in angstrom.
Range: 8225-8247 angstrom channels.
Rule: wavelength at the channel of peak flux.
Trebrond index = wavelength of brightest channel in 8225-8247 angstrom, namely 8236.0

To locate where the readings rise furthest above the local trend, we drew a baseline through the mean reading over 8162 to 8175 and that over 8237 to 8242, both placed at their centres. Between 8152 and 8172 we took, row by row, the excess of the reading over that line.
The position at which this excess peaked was 8158.5 angstrom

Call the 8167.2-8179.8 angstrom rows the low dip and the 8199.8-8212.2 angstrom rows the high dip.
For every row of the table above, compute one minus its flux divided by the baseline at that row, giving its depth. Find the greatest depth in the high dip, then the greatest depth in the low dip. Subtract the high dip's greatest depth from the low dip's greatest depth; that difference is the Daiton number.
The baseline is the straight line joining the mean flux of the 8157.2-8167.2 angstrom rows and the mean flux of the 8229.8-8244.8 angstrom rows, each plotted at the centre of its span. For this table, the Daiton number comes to 0.029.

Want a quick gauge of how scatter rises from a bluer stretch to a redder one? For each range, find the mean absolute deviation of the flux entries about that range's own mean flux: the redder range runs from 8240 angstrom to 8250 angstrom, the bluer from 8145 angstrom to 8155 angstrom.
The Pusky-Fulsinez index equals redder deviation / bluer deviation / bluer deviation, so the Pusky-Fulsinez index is 19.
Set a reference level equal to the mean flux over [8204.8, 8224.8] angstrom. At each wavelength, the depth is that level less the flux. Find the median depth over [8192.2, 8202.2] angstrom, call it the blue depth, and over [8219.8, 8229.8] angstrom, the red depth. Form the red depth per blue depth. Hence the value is -0.11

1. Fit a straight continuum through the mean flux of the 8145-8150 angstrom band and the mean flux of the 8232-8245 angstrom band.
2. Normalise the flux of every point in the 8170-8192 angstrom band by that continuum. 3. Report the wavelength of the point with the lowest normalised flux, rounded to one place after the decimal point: 8183.5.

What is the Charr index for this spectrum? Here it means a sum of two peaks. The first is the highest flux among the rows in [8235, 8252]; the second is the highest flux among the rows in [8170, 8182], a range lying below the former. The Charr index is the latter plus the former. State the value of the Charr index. 3.27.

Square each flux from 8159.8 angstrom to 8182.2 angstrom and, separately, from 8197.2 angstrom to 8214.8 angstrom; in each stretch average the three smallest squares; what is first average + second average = 4.6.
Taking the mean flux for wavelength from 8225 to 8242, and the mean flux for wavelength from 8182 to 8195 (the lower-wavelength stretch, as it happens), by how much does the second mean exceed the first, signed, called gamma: -0.12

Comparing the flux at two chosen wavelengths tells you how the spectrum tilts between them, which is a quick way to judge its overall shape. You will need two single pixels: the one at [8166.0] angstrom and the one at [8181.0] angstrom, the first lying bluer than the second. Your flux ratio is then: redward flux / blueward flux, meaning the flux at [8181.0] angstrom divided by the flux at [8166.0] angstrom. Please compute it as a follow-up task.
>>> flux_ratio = 0.964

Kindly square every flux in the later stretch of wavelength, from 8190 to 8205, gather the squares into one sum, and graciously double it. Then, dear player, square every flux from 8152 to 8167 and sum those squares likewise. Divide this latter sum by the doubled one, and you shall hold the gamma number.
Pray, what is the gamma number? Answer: 0.59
